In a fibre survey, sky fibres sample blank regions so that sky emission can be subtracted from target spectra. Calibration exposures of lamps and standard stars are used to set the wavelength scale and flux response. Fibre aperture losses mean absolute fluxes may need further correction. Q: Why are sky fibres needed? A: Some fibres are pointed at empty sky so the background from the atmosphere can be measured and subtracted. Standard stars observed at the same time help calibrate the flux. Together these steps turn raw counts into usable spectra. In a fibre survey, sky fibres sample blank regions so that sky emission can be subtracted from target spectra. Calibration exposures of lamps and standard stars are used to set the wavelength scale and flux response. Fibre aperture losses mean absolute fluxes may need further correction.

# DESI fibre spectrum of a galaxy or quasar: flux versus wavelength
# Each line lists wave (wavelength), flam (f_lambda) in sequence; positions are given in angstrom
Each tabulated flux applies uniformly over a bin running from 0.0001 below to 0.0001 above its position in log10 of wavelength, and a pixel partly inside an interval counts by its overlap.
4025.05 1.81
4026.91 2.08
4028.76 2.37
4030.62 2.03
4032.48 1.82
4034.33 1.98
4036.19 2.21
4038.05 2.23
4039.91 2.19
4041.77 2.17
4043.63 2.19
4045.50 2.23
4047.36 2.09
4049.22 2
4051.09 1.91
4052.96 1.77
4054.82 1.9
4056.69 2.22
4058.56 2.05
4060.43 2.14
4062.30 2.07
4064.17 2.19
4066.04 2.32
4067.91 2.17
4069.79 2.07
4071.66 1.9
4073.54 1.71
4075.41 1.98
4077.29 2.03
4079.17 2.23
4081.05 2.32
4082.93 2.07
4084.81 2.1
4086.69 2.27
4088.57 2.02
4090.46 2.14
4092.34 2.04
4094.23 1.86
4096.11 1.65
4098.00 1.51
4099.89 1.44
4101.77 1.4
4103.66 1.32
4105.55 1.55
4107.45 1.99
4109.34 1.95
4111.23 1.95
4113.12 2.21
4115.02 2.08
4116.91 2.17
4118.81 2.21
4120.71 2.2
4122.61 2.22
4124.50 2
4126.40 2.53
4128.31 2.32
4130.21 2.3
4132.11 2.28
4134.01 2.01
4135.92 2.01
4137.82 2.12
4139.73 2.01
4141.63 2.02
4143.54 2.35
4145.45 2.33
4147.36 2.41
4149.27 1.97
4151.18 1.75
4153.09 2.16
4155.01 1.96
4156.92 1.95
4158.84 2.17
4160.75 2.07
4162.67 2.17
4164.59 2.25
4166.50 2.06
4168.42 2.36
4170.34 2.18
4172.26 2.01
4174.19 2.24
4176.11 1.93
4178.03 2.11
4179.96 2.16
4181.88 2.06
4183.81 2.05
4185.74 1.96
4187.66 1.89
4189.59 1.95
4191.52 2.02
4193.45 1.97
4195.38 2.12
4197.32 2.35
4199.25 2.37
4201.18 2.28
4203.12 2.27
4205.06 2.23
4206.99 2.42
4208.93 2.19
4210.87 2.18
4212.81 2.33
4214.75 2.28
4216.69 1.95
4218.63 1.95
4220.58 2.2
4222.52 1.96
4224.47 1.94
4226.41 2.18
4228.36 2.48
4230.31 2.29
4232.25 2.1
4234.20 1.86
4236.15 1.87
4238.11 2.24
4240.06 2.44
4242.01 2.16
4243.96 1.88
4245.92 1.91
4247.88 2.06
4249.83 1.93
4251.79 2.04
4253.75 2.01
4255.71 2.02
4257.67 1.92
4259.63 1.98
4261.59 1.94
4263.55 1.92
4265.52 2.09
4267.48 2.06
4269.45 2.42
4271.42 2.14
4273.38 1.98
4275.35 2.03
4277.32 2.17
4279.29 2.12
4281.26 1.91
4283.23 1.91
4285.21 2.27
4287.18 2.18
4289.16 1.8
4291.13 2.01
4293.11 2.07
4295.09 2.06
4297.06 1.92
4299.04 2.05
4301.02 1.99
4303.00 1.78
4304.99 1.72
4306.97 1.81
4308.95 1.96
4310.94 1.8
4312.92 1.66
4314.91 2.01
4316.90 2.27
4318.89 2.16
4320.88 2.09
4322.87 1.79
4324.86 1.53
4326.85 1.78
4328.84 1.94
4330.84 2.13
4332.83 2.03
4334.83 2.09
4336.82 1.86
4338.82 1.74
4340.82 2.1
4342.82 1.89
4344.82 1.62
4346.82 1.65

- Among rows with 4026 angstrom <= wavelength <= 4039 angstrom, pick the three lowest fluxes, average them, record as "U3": 1.94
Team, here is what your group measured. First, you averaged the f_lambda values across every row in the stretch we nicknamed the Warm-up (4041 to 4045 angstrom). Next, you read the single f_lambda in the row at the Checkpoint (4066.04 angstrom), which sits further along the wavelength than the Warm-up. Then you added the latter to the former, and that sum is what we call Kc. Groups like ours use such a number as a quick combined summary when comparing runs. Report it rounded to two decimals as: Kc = 4.50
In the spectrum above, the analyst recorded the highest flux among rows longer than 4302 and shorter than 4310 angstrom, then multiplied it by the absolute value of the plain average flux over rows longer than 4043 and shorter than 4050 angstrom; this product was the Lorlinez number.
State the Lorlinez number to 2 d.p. 4.17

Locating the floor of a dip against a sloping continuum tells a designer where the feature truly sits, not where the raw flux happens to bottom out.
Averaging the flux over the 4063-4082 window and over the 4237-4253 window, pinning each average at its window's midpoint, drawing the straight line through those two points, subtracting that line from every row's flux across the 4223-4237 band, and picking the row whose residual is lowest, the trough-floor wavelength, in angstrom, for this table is 4234.20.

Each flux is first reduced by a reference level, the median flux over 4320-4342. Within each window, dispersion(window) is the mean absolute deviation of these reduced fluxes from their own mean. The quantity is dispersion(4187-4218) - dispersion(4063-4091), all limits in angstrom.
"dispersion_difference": 0.02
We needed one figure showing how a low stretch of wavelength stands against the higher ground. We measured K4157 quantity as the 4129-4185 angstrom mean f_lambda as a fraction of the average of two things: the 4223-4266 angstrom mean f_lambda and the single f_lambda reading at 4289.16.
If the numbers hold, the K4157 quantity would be 1.10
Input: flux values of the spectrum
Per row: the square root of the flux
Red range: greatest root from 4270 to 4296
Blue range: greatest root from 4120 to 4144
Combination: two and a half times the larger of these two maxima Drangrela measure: 3.98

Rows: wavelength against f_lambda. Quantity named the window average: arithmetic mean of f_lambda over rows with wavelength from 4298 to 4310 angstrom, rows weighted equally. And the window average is 1.88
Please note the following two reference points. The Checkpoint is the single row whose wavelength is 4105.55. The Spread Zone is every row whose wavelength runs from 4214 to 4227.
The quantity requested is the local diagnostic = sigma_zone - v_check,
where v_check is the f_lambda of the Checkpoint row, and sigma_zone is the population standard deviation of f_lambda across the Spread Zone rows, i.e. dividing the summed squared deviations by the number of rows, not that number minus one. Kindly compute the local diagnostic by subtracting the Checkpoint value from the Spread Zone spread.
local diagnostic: -1.41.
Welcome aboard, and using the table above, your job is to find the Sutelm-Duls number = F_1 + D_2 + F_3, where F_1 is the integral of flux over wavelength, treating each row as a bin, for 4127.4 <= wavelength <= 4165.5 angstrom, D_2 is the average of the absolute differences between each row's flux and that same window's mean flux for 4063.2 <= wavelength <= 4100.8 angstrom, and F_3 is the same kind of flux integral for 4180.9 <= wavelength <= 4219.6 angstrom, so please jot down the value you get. 164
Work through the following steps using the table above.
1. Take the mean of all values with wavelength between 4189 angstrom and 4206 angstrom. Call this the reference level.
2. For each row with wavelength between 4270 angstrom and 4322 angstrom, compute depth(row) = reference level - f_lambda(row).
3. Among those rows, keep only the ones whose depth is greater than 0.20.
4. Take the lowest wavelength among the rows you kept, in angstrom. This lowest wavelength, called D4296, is 4281.26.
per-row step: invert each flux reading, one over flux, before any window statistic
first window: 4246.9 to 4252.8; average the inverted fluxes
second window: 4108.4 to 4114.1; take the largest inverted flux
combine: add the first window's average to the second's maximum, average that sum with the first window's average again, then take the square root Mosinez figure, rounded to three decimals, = 0.869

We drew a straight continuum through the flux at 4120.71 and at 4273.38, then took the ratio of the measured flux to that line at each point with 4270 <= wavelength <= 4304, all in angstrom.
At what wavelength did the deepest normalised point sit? 4303.00 angstrom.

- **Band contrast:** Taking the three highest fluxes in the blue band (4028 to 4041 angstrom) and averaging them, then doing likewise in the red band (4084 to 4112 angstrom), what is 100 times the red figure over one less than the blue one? 171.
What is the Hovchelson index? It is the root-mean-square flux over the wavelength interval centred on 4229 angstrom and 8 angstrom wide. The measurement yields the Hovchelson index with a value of 2.27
